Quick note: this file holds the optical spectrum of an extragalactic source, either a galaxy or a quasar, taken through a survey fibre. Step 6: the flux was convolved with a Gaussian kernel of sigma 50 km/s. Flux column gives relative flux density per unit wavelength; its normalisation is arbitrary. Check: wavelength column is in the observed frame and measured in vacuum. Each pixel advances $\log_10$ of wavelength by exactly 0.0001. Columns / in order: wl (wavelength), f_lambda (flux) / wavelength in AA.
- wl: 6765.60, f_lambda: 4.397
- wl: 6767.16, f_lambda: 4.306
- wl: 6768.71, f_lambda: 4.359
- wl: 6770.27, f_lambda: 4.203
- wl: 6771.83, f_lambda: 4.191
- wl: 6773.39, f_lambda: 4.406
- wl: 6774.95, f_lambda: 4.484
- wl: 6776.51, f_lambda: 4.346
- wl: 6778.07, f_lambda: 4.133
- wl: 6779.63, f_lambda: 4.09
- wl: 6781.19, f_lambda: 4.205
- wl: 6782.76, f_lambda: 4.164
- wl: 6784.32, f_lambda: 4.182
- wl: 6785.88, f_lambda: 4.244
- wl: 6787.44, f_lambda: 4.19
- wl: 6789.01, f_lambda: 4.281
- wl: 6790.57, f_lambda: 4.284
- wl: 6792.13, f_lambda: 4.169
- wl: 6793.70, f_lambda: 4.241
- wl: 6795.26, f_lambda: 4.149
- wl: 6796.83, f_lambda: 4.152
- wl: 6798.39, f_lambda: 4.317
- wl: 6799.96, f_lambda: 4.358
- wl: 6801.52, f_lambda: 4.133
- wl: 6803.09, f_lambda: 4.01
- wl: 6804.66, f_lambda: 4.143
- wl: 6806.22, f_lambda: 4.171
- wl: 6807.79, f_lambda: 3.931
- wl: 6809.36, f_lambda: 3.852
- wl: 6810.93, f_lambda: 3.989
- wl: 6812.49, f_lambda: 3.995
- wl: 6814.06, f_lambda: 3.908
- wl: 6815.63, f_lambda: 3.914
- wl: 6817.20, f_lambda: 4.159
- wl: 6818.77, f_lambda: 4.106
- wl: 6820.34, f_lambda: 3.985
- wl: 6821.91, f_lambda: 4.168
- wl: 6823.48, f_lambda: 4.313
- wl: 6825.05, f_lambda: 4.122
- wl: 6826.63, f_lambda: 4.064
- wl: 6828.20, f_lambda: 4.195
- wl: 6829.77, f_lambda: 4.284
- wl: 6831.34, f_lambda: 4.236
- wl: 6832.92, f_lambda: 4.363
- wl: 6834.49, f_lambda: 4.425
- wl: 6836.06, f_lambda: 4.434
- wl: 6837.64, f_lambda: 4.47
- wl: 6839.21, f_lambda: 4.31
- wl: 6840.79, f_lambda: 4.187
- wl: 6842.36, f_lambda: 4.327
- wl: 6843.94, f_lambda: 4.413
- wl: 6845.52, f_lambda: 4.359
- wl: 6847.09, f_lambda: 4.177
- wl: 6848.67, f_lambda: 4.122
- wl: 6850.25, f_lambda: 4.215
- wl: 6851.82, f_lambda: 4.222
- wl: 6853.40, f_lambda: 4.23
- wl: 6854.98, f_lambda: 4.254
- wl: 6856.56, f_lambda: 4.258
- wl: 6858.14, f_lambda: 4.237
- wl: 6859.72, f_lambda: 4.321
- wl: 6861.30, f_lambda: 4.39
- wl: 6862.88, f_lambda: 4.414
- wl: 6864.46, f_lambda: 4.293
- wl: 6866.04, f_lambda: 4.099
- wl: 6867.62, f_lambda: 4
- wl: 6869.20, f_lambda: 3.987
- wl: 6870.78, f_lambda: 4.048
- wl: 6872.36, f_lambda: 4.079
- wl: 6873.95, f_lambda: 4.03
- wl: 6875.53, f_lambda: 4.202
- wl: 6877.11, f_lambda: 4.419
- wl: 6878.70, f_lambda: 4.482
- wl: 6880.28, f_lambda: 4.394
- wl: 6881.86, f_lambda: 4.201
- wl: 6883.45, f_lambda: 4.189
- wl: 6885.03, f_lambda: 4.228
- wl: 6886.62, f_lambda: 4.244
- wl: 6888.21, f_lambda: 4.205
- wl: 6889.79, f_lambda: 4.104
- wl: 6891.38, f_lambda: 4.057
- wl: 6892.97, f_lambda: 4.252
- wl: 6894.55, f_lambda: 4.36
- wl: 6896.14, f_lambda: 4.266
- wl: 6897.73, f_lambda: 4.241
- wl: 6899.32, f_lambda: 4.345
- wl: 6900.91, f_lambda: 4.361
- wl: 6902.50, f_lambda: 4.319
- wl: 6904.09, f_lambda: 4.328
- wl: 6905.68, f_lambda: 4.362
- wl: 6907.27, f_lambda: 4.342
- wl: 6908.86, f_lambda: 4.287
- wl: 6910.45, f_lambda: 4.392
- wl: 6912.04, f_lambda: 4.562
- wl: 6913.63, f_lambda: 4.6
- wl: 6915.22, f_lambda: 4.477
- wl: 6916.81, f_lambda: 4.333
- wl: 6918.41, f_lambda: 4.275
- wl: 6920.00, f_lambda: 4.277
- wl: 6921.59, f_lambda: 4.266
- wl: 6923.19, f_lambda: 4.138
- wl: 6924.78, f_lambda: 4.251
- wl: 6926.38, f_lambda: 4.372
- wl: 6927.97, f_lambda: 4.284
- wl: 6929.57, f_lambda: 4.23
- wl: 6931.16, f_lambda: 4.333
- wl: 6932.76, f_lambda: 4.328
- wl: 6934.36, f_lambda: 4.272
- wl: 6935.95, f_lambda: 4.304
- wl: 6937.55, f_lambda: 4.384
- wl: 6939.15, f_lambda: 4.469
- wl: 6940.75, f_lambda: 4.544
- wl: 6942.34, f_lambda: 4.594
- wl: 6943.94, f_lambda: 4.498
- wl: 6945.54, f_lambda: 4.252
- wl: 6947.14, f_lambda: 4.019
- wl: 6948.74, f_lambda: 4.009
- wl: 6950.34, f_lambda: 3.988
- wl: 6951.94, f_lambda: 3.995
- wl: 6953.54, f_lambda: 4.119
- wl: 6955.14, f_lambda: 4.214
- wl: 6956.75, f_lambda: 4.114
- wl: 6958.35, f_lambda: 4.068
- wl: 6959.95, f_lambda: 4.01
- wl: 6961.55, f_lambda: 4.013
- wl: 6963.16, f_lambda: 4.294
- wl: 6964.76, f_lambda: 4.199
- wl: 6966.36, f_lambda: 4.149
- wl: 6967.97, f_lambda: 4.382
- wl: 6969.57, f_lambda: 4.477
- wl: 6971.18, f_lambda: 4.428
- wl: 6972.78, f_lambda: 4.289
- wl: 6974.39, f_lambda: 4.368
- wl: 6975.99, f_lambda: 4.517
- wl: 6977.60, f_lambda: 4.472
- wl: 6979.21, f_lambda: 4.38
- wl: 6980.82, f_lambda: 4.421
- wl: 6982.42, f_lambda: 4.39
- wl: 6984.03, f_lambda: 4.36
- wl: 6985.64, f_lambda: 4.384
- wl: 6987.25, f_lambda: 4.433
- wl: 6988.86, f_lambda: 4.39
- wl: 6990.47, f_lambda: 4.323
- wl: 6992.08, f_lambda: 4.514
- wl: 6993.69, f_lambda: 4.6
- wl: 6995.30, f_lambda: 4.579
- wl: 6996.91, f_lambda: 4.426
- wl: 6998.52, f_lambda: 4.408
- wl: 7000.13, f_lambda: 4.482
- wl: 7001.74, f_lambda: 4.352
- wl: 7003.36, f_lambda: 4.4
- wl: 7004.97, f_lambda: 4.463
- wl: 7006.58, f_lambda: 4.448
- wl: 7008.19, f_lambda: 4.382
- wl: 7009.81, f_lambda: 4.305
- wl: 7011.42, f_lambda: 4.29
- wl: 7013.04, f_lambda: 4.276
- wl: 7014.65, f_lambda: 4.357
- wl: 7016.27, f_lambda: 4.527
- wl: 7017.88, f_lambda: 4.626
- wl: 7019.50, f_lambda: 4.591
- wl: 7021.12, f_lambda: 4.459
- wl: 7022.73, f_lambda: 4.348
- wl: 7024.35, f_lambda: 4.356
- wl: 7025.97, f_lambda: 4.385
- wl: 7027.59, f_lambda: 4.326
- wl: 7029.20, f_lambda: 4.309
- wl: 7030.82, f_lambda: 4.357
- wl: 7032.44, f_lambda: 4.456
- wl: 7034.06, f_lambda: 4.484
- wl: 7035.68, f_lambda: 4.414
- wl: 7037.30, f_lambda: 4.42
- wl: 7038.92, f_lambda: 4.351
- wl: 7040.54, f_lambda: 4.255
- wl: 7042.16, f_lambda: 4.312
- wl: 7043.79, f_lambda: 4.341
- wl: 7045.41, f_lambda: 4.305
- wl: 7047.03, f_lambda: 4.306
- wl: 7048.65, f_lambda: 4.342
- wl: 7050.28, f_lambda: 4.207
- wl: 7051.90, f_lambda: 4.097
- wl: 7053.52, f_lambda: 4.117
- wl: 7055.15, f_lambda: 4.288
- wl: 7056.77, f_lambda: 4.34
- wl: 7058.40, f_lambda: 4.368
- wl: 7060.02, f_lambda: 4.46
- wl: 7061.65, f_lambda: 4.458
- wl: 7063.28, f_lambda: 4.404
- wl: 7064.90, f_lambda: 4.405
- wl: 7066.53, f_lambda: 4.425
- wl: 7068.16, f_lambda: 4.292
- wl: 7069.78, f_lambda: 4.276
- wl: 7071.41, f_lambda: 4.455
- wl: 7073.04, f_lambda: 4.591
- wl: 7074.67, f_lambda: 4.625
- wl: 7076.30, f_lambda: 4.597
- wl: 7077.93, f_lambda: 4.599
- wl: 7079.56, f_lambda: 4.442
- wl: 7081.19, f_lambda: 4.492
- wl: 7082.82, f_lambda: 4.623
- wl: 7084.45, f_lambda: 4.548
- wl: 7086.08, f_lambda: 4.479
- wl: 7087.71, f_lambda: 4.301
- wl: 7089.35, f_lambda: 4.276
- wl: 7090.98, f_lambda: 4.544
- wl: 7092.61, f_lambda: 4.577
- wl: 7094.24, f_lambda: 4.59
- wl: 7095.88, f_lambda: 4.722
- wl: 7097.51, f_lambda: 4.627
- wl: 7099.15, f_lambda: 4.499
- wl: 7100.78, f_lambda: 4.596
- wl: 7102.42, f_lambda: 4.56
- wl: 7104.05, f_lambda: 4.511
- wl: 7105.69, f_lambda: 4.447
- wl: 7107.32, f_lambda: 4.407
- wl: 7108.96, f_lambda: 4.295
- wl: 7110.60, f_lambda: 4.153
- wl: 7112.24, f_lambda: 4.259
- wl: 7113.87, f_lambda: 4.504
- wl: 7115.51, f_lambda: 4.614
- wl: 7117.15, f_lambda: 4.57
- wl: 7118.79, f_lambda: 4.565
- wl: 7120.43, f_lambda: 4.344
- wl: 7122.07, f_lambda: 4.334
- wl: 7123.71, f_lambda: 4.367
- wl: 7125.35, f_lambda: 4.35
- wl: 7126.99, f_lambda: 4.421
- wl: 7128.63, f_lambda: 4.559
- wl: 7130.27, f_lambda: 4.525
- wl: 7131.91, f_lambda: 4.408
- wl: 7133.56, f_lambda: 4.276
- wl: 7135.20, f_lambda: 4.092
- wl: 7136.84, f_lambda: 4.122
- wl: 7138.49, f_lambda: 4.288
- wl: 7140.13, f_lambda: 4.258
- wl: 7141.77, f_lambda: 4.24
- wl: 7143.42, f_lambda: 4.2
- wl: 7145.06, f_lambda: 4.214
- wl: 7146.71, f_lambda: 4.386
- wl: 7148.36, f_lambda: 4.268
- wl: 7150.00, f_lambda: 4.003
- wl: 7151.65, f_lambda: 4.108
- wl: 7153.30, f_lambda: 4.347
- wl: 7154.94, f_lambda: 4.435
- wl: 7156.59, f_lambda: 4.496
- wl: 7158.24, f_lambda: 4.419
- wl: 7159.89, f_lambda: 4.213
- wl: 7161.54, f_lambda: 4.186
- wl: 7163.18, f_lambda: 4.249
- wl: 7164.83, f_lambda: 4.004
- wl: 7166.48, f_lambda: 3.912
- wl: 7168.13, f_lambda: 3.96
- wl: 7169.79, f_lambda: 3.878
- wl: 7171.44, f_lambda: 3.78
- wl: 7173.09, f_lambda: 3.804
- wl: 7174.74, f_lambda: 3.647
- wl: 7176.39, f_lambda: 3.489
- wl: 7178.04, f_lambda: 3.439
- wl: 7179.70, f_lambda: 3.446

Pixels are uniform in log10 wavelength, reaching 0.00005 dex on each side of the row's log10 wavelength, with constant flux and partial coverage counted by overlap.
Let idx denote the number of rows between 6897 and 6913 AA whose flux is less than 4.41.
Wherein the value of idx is 9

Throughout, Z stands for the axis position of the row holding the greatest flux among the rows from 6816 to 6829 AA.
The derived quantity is 6823.48 AA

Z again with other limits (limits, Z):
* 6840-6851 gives 6843.94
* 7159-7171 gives 7163.18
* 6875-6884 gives 6878.70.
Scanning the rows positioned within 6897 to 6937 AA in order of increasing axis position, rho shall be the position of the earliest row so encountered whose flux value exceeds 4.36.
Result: 6900.91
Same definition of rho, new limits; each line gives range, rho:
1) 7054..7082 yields 7058.40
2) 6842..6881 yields 6843.94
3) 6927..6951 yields 6937.55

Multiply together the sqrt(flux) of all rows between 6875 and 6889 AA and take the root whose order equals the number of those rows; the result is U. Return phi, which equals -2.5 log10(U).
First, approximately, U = 2.07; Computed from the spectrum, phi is -0.790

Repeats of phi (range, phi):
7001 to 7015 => -0.800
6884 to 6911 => -0.789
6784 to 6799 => -0.782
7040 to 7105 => -0.808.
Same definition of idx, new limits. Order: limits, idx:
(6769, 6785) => 9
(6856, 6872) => 9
